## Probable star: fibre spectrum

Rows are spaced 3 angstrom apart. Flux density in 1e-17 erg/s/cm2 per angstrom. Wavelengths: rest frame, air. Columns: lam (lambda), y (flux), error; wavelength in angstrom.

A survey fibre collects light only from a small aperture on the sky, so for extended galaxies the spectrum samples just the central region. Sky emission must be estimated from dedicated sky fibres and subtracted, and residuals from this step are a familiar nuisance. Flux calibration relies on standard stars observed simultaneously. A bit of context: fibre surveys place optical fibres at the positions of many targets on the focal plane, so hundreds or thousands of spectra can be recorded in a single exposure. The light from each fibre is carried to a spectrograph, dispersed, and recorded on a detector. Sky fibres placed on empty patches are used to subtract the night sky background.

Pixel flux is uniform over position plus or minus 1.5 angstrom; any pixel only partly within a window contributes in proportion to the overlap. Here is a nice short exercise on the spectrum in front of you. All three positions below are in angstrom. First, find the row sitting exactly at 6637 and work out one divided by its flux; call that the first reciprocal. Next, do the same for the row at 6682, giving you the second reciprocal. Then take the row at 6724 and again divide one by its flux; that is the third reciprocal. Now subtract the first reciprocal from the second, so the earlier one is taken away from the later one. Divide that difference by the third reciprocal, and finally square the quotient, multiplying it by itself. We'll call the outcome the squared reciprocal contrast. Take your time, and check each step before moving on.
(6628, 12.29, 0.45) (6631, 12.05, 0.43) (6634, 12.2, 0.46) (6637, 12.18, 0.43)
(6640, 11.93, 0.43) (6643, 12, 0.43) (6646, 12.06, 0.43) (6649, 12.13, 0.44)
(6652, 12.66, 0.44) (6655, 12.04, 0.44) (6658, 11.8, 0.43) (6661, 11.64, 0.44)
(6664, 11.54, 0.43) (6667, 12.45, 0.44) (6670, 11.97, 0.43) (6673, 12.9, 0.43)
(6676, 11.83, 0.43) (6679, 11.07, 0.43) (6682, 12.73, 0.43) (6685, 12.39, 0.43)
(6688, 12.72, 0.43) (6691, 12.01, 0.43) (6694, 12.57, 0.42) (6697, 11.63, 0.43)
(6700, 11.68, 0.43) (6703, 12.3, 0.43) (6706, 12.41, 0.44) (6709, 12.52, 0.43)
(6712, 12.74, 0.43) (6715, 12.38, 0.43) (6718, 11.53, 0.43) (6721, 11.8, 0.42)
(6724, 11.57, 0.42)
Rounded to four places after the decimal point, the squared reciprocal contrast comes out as 0.0017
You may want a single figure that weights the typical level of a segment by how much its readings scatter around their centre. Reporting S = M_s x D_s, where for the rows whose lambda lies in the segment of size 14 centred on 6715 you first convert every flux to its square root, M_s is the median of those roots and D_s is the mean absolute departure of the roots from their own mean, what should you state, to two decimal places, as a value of 0.21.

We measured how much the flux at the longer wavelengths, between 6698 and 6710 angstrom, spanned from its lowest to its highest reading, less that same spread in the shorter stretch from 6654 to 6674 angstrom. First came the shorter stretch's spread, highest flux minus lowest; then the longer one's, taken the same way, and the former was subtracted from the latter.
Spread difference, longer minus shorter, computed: -0.5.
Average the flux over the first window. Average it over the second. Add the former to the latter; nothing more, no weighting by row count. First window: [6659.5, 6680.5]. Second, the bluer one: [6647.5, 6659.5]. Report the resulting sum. 24.1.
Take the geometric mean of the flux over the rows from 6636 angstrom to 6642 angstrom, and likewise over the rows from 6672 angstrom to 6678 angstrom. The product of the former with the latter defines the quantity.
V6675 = 149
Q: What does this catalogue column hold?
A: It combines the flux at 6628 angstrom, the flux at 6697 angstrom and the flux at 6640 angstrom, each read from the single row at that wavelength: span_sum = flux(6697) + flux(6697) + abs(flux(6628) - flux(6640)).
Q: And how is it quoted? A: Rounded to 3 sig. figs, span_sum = 23.6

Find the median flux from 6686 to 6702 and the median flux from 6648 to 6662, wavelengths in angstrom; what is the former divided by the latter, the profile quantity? 1.00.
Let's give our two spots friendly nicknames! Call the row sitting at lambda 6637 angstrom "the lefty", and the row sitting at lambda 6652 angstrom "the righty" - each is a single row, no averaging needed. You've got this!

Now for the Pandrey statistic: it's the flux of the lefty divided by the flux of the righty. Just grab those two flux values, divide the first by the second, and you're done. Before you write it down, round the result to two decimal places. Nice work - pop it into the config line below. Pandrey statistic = 0.96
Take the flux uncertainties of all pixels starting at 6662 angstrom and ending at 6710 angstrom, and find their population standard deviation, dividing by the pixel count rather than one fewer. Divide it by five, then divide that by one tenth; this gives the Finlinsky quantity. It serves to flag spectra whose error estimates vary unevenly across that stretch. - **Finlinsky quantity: 0.009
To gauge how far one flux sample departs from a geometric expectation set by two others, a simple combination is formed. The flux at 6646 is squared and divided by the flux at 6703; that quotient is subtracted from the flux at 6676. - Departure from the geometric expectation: 0.0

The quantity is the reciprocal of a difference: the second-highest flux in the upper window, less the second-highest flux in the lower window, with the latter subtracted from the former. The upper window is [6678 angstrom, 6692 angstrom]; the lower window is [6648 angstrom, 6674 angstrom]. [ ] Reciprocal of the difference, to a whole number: 17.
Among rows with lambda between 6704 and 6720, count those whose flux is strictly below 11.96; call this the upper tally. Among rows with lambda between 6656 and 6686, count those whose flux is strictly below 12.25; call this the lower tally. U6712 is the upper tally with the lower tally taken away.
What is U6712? -5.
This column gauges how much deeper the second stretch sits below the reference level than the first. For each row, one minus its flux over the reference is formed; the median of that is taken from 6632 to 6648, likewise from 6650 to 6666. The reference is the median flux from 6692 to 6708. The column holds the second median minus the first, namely 0.021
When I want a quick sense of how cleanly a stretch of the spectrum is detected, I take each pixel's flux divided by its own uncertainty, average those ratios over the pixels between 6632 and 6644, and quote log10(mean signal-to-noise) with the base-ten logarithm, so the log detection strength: 1.44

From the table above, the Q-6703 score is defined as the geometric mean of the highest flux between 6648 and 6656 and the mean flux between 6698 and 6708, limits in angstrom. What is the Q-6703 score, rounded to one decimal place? 12.4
